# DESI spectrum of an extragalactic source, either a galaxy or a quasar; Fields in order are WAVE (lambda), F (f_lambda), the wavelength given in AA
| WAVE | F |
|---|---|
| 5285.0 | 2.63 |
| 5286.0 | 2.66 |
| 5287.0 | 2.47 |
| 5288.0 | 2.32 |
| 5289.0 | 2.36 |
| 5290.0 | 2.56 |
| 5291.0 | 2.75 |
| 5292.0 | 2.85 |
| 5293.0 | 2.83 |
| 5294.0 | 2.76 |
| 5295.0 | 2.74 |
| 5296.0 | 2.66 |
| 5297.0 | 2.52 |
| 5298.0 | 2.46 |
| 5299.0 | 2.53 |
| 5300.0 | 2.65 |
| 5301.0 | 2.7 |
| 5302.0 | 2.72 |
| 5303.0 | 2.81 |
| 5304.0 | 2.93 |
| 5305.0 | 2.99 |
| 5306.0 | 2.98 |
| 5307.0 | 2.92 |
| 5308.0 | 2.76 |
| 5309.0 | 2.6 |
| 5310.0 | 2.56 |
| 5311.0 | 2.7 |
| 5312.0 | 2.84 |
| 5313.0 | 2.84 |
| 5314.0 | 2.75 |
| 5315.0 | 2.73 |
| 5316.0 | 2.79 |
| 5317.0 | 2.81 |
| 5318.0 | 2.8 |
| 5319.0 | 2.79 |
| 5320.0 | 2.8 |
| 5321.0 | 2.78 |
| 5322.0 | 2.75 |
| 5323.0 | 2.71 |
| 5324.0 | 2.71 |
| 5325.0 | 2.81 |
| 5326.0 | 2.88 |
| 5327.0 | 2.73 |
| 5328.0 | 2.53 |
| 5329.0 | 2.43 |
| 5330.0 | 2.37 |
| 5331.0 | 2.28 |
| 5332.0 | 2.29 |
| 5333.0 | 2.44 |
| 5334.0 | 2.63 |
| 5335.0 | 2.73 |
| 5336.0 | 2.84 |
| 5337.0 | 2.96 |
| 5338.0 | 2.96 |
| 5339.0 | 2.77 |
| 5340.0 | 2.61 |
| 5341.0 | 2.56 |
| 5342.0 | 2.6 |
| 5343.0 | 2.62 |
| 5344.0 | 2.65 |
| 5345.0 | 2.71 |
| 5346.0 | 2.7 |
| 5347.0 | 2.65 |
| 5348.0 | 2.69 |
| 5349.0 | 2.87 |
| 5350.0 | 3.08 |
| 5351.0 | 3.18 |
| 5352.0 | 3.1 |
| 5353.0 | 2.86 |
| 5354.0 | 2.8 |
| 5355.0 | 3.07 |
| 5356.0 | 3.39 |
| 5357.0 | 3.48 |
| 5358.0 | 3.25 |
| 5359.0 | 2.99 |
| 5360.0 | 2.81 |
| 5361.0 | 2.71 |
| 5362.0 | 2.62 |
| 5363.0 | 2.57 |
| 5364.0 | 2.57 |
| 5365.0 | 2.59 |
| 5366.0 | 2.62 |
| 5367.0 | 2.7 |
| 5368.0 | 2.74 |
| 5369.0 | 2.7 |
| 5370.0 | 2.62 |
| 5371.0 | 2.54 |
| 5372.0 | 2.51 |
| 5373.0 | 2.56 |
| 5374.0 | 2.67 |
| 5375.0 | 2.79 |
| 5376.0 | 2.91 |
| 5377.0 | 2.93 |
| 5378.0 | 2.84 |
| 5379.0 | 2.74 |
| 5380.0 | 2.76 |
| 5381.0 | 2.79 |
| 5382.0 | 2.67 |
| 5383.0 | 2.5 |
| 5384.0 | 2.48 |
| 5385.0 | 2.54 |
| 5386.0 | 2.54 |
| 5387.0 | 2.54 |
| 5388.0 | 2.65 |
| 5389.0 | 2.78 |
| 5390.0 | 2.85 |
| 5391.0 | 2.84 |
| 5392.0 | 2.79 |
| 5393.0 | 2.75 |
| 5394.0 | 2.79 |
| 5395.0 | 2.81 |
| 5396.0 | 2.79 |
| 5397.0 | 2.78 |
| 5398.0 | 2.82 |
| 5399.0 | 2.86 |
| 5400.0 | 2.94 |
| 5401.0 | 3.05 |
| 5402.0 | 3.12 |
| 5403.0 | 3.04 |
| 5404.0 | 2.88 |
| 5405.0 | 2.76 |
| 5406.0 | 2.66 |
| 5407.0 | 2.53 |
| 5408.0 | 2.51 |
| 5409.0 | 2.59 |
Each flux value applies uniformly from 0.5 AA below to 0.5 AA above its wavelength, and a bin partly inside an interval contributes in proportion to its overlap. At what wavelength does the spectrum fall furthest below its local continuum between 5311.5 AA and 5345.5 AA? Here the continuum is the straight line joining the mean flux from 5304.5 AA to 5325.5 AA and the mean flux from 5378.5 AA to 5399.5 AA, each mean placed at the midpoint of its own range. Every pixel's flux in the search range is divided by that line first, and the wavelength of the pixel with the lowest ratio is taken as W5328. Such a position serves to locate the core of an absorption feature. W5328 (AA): 5331.0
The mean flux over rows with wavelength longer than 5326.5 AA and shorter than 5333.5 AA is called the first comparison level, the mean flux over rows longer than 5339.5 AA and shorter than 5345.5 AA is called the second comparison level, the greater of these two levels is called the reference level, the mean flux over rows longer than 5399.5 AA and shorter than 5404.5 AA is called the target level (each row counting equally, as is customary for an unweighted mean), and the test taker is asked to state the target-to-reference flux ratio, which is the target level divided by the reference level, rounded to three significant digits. 1.15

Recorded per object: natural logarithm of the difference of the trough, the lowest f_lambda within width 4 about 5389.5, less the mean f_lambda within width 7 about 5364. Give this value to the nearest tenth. -3.7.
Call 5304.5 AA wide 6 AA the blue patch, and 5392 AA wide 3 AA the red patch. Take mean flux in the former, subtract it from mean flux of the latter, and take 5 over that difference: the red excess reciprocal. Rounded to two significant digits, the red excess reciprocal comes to -51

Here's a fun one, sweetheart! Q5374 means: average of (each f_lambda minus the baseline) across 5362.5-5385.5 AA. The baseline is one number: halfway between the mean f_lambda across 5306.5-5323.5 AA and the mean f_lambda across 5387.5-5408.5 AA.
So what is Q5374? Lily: -0.12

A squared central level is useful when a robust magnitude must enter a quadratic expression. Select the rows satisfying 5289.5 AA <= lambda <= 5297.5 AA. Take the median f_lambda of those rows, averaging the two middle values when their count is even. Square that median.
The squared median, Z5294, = 7.54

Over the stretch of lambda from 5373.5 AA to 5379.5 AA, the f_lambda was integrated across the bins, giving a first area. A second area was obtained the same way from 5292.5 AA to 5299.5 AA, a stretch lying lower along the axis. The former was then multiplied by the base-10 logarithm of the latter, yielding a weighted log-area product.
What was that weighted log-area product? 21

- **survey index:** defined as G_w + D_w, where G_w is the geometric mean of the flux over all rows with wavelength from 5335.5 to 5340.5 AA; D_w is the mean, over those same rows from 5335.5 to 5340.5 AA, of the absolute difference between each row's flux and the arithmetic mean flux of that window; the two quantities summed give 2.94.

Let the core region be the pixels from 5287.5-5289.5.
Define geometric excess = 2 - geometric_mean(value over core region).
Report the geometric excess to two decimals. -0.34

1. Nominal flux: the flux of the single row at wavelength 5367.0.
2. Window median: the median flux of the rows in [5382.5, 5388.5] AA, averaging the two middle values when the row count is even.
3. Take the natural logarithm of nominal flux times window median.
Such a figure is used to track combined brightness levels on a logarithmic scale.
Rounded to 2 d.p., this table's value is 1.93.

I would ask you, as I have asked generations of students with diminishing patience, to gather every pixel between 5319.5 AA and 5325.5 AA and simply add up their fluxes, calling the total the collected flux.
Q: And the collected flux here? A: 16.6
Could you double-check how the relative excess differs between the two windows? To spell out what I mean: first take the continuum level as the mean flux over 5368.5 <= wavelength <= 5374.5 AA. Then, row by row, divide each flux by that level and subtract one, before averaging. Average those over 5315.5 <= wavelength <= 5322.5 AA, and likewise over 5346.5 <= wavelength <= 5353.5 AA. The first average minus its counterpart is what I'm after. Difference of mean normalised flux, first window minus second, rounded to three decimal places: -0.050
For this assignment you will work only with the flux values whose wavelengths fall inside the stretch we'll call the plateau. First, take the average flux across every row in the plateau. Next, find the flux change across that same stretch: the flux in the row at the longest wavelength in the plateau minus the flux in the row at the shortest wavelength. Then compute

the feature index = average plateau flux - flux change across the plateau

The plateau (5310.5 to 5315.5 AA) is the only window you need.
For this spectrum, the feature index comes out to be 2.74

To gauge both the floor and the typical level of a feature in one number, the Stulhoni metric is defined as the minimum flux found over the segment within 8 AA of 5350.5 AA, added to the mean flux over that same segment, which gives 5.6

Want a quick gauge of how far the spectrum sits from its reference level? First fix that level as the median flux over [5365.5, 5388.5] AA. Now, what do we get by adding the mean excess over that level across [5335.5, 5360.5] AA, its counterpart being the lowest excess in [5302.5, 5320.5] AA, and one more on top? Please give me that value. 1.1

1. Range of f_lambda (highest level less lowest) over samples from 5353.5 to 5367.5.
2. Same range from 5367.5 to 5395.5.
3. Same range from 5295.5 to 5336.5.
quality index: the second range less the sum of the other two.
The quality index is -1.17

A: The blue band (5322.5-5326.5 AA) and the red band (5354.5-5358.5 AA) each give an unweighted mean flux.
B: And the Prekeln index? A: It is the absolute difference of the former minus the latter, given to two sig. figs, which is 0.52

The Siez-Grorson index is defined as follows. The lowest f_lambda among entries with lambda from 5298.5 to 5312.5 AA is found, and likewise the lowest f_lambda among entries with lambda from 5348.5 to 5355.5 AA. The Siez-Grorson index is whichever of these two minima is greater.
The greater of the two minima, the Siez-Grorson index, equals 2.80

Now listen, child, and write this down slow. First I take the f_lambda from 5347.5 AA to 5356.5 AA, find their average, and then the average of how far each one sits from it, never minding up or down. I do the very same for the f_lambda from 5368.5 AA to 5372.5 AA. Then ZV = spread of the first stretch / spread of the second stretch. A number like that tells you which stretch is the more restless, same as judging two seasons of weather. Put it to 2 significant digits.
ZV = 2.6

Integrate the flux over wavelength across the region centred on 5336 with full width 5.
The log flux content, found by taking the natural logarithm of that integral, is 2.65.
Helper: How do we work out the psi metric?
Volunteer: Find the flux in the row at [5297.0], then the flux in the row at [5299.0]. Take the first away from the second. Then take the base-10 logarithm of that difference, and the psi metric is -2.0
